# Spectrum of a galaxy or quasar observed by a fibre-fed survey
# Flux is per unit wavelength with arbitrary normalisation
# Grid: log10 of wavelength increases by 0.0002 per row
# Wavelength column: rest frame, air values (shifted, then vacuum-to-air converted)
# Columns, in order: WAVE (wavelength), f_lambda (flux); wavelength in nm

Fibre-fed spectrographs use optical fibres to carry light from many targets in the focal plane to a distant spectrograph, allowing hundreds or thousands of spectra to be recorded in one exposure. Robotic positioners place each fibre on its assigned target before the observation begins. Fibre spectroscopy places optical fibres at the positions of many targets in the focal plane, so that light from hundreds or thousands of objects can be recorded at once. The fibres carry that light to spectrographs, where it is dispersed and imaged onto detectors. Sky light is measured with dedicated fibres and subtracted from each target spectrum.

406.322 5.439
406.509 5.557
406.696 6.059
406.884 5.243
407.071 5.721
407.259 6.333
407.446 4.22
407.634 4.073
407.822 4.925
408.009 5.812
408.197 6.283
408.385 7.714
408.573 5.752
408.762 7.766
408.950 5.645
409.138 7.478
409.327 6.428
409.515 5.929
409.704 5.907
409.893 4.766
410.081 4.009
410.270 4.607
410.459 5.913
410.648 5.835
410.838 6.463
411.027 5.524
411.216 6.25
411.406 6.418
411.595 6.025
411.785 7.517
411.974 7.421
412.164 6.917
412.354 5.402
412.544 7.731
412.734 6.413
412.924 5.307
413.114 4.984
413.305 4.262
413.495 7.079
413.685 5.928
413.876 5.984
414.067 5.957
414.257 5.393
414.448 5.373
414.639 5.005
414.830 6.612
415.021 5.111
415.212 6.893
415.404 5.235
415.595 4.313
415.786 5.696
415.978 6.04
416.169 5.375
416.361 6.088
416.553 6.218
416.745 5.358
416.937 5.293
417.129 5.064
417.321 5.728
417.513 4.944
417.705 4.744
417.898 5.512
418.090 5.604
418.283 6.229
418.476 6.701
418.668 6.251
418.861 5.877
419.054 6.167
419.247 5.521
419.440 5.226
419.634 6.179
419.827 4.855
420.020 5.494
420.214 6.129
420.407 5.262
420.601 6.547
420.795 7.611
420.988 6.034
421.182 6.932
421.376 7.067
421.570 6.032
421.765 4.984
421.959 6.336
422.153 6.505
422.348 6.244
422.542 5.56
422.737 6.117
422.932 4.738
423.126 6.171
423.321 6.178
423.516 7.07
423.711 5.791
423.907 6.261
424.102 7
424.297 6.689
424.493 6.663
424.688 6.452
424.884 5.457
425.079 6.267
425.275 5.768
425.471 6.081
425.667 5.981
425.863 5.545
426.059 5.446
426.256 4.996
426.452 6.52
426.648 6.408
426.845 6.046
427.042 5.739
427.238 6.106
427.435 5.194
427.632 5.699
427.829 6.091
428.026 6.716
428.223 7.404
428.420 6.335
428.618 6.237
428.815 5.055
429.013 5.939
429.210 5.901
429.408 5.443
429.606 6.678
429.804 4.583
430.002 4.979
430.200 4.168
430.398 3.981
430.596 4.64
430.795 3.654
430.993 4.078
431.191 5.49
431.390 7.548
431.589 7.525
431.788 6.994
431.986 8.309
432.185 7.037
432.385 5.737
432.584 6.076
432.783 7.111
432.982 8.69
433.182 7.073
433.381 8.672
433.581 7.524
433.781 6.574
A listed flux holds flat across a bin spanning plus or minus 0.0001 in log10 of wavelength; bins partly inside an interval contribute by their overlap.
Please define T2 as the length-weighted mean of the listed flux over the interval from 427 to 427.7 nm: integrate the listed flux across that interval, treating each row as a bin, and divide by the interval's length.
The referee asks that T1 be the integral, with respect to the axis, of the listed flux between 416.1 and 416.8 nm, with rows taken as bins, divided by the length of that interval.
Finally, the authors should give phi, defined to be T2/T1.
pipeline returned 0.98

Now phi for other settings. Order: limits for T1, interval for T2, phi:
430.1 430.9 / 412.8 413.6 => 1.33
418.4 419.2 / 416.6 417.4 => 0.87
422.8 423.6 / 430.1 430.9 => 0.68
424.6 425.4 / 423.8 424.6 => 1.11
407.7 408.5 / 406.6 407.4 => 0.94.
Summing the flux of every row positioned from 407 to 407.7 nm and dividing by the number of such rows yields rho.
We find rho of 5.1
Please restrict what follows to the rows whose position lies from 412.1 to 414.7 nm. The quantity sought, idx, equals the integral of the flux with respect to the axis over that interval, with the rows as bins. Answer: 15.2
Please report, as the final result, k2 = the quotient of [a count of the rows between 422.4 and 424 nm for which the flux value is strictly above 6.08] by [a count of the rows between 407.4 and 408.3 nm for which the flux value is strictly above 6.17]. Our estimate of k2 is 5.0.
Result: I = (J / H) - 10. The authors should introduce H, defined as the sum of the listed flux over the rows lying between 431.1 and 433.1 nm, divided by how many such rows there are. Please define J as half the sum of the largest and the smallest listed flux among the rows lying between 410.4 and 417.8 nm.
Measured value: -9.150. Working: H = 7.05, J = 6.00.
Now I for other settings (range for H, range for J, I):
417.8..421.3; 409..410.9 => -9.044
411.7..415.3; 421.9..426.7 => -9.027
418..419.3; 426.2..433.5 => -8.980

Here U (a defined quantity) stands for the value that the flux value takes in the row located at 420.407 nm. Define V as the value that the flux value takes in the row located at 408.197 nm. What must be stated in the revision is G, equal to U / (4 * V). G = 0.209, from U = 5.262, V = 6.283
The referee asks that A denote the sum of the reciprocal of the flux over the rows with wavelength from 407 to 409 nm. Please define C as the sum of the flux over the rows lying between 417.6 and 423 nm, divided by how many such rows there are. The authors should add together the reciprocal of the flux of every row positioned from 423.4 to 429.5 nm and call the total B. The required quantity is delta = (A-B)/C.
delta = -0.5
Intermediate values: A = 2.0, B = 5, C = 5.9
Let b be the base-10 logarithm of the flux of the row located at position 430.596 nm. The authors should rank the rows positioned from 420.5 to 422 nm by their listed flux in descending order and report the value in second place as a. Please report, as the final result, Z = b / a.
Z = 0.09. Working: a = 7.067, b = 0.667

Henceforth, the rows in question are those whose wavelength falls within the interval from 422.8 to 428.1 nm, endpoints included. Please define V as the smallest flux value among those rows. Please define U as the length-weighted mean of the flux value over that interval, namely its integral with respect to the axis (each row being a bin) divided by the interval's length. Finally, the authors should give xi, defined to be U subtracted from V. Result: -1.30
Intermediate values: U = 6.04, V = 4.738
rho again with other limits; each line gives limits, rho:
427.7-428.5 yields 6.6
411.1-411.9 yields 6.6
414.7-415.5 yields 6.0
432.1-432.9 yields 6.5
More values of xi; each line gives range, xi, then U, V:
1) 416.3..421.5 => -1.13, 5.88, 4.744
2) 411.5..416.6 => -1.67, 5.93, 4.262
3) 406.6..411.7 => -1.81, 5.82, 4.009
